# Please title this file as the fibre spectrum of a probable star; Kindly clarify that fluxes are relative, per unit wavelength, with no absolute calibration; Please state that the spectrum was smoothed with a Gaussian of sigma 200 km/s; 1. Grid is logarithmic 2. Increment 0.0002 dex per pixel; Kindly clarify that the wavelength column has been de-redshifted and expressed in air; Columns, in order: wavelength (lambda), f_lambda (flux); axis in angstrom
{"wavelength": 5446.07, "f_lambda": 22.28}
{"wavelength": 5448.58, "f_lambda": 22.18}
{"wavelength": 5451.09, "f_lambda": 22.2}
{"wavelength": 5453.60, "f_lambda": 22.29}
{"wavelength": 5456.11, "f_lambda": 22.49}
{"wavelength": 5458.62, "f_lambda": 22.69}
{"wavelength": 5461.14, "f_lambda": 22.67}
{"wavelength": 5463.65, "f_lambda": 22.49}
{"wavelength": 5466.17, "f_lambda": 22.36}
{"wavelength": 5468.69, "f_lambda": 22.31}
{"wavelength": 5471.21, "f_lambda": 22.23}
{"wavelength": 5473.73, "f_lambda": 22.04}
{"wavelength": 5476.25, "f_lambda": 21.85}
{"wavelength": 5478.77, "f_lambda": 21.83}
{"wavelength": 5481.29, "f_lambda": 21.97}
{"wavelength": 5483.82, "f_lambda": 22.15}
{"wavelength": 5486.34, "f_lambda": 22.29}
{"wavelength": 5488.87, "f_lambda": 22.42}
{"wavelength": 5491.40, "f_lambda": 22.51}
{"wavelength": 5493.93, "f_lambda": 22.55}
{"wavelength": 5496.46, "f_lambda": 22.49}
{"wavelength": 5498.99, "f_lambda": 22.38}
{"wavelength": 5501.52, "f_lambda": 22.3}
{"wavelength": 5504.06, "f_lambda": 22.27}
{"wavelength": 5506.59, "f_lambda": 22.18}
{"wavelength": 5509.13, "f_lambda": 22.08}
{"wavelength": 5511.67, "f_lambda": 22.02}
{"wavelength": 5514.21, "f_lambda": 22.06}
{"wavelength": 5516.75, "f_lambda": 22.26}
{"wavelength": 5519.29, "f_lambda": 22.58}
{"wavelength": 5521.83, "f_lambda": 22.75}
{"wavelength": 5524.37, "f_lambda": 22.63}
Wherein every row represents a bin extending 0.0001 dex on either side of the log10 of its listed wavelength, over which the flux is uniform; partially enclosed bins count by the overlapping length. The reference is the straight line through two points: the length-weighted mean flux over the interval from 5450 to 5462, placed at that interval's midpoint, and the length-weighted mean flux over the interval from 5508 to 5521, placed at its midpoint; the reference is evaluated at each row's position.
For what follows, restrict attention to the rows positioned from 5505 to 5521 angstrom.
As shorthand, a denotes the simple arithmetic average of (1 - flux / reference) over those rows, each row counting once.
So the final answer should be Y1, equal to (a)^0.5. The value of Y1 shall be 0.04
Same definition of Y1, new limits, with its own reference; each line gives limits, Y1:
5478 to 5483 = 0.14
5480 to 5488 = 0.10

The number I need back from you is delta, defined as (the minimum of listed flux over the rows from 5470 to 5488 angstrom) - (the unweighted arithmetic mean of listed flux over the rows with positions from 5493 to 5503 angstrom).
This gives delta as -0.6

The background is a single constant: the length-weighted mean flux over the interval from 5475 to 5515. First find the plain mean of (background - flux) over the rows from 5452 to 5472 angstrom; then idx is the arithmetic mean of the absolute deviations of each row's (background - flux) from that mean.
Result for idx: 0.14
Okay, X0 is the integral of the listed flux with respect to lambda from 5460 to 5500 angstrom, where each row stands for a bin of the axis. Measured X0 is 891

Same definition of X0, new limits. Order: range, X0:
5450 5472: 493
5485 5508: 515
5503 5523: 445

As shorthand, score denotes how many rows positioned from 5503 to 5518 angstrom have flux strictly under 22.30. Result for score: 6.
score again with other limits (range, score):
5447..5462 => 3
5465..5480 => 4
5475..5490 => 5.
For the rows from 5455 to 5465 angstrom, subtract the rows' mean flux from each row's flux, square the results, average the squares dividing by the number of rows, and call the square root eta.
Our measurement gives 0.095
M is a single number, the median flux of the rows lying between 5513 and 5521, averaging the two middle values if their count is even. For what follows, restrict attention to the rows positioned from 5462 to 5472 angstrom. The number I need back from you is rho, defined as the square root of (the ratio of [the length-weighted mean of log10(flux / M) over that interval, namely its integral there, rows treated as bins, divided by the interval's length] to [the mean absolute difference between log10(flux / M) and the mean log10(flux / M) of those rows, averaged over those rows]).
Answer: 1.17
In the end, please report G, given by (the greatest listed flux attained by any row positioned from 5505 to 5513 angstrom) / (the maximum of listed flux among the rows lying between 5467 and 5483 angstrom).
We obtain 0.99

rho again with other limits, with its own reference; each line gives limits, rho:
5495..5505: 1.19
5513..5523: 0.77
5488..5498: 2.49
